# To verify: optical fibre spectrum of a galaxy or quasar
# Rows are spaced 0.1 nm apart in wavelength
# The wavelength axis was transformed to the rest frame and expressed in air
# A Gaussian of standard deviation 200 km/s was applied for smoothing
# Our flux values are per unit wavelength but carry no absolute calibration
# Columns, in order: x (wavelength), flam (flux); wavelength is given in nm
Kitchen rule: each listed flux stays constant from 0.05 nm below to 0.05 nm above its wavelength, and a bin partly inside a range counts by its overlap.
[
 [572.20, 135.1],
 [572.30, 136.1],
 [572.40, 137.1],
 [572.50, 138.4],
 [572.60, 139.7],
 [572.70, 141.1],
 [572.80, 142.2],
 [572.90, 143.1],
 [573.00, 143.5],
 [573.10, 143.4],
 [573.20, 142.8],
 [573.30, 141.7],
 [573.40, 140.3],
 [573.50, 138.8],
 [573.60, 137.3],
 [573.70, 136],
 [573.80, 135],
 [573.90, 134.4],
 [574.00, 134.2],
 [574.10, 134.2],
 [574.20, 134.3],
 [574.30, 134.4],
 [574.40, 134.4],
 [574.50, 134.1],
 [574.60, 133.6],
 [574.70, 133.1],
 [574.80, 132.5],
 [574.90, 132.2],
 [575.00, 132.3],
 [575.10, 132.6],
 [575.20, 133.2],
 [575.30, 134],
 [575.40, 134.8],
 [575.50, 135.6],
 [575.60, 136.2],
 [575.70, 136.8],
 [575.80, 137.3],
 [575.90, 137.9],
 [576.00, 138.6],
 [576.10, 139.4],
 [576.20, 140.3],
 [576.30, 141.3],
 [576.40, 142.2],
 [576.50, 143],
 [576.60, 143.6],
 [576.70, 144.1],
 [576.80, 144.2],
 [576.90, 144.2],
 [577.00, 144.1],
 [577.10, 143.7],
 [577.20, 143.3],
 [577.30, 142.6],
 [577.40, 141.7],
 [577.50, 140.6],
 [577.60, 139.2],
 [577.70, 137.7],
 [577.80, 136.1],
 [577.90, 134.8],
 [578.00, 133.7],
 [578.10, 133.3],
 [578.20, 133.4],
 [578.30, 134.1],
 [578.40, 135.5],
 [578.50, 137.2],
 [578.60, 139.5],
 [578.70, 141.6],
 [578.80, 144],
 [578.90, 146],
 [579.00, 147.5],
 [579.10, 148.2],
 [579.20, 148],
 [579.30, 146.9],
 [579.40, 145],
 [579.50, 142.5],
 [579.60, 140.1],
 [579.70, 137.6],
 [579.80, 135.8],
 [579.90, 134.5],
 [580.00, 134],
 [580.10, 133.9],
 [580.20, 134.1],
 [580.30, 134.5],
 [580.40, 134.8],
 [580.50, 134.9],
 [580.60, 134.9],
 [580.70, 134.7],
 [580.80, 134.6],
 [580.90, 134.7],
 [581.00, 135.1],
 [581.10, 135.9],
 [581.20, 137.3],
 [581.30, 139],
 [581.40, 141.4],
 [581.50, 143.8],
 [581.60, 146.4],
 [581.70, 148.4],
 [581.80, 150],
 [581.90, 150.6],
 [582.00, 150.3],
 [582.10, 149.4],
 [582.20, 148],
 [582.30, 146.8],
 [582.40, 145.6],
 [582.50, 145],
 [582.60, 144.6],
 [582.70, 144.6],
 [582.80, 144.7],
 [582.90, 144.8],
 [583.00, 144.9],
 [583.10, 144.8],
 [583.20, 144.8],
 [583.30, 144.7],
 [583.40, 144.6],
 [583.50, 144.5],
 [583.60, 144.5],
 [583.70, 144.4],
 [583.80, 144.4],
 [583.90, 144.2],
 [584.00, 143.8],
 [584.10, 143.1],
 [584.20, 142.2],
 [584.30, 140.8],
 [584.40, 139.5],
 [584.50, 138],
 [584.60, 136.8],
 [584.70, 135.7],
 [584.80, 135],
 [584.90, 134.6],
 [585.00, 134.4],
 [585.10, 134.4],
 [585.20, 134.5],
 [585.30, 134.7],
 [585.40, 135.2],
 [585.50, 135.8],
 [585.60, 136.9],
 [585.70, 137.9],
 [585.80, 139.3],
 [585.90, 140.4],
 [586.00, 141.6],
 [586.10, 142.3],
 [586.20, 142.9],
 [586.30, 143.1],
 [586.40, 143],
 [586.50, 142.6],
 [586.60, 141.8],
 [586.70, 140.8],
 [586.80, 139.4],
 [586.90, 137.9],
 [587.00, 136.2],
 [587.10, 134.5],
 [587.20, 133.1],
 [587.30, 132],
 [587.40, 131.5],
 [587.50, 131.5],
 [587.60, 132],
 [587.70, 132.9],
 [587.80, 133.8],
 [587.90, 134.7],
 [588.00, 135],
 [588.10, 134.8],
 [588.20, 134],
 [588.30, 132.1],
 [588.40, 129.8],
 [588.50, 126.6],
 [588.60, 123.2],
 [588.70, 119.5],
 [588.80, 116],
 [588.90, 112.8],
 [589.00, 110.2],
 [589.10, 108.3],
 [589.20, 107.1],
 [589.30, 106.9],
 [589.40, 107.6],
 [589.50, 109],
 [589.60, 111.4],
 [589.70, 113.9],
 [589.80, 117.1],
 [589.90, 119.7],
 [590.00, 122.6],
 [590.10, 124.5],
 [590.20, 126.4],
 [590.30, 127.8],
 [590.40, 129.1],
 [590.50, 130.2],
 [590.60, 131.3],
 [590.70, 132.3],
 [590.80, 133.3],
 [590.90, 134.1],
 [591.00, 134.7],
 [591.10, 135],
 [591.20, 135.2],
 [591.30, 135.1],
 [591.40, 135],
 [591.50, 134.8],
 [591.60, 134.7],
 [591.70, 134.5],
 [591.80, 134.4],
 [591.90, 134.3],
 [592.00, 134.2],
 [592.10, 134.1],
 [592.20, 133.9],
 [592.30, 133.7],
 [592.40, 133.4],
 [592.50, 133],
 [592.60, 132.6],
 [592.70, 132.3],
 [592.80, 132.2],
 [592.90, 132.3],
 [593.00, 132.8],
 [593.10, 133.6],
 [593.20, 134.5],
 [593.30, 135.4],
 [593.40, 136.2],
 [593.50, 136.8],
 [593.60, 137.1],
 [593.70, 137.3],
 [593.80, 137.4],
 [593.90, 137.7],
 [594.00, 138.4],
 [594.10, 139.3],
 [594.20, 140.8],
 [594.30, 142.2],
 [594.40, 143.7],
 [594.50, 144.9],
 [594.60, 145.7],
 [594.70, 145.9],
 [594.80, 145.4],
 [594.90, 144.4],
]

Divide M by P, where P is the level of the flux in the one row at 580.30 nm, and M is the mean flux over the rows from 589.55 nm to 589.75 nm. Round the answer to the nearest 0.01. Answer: 0.84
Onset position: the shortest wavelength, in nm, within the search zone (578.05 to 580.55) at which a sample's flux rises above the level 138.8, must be 578.60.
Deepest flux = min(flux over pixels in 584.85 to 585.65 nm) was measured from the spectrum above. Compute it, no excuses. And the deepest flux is 134.4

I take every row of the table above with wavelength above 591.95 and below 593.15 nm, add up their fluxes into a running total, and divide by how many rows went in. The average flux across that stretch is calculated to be 133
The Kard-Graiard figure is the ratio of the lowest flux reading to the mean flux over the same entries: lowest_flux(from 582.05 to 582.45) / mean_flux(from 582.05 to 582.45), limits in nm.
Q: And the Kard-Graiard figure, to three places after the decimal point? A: 0.987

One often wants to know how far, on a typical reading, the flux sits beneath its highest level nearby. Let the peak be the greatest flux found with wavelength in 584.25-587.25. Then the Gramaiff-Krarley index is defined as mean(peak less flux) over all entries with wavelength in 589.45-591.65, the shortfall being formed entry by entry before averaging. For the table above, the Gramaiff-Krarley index 15.5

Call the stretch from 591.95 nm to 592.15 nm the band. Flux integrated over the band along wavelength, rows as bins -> 26.8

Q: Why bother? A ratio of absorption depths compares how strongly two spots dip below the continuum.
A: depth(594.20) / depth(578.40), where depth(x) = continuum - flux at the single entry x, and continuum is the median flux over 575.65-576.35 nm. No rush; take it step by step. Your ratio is -1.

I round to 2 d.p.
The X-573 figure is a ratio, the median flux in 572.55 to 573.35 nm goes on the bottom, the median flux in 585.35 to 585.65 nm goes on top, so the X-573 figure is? 0.95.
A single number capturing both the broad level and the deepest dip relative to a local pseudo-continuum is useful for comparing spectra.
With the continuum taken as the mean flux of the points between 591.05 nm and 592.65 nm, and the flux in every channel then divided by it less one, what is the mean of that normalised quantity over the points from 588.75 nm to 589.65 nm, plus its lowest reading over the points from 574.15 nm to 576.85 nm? -0.20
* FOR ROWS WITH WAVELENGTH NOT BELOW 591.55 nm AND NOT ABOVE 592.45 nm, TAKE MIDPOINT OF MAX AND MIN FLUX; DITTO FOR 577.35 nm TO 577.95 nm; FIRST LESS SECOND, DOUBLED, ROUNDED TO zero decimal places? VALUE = -8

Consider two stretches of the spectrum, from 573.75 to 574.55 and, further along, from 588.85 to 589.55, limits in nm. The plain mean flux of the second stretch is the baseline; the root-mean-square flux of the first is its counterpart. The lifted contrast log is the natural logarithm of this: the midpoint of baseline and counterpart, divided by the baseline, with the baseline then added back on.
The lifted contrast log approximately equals 4.70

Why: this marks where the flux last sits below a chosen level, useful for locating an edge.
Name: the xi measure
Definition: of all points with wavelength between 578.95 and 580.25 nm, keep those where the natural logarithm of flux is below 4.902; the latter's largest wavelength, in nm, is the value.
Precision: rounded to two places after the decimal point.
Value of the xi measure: 580.20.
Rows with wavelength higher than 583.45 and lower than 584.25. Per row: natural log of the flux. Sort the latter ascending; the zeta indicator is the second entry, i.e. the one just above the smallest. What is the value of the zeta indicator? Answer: 4.96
